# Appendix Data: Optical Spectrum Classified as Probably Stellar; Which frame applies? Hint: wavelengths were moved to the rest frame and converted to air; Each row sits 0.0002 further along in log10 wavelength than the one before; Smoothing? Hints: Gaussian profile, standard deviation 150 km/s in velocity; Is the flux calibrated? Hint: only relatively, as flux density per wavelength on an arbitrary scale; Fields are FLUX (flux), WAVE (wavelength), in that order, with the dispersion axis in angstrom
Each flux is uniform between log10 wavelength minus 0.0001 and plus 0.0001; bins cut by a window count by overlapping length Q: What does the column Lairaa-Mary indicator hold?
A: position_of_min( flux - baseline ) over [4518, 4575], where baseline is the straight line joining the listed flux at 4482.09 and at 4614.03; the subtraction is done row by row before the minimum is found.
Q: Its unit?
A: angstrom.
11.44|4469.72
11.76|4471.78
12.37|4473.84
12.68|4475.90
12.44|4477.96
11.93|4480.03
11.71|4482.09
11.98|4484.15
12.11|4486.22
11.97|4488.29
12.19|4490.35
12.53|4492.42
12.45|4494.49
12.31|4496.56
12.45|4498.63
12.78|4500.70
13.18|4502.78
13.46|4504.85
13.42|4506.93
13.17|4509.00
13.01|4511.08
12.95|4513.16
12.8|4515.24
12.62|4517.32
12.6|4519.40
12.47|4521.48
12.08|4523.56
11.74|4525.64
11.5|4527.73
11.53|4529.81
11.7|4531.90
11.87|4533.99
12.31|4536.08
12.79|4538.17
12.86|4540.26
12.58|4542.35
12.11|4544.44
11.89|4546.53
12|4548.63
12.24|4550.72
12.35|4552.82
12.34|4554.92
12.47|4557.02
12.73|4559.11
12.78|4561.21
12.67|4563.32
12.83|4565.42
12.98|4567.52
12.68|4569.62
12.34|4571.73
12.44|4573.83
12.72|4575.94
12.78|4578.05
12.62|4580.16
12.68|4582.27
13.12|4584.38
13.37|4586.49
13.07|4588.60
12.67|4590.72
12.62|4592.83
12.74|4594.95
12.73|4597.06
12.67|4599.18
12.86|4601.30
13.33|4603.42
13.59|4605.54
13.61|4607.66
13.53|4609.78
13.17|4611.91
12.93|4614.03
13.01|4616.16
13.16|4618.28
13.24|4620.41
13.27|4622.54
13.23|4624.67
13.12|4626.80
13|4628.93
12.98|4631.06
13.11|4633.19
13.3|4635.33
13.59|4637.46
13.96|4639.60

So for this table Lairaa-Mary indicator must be 4527.73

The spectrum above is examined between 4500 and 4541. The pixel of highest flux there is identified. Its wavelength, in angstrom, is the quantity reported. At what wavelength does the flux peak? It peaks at 4504.85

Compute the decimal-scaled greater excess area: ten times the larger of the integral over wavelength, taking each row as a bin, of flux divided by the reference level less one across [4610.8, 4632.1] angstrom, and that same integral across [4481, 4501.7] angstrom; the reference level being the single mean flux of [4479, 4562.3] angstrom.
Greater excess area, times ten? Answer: 12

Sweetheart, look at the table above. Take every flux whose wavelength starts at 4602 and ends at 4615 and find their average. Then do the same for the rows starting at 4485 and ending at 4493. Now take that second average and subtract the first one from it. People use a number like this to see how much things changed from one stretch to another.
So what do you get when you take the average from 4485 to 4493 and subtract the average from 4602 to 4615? -1.2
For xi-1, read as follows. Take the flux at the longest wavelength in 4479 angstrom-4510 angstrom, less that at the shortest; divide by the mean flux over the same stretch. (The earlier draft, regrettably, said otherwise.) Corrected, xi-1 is 0.099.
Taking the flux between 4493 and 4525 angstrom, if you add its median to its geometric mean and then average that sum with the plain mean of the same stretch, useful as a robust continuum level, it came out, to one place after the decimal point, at 19.2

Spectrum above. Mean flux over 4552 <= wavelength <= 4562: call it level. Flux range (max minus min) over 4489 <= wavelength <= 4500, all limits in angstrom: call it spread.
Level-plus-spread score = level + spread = 12.9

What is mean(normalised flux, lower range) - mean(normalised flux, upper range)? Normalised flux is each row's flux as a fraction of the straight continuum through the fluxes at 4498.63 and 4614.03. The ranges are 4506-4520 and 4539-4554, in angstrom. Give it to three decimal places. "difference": 0.063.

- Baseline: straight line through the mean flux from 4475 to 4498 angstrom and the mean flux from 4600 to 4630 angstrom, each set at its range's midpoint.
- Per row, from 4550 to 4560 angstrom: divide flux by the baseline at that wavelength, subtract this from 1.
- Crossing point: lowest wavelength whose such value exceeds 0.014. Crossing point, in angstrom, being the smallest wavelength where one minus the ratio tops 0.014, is 4550.72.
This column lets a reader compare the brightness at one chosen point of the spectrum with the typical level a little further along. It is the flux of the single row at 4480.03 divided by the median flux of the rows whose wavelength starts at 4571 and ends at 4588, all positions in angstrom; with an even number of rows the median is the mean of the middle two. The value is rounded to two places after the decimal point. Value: 0.94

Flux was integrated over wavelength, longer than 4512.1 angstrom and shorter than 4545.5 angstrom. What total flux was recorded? 410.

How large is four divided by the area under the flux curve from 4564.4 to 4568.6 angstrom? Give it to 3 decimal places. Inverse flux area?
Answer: 0.074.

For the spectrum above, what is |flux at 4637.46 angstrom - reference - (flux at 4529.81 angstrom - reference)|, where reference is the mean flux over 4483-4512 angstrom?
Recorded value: 2.06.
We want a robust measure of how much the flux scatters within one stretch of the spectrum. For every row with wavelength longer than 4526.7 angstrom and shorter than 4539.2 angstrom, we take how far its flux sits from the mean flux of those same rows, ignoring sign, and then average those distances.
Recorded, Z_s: 0.40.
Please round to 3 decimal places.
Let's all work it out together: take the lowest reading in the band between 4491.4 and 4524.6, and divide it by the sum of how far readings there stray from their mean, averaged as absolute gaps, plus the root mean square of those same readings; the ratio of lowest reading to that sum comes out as 0.922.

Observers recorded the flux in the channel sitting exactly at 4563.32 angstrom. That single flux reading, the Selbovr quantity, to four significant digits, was 12.67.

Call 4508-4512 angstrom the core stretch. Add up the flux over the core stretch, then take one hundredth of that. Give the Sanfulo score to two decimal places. 0.26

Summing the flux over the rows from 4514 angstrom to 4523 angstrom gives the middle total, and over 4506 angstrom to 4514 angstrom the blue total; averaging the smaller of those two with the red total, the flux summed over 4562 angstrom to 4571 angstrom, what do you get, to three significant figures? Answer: 50.8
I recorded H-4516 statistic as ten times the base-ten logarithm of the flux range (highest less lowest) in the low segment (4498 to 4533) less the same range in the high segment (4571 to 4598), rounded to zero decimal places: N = 0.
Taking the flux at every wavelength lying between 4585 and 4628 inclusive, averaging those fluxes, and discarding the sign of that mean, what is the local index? 13.1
